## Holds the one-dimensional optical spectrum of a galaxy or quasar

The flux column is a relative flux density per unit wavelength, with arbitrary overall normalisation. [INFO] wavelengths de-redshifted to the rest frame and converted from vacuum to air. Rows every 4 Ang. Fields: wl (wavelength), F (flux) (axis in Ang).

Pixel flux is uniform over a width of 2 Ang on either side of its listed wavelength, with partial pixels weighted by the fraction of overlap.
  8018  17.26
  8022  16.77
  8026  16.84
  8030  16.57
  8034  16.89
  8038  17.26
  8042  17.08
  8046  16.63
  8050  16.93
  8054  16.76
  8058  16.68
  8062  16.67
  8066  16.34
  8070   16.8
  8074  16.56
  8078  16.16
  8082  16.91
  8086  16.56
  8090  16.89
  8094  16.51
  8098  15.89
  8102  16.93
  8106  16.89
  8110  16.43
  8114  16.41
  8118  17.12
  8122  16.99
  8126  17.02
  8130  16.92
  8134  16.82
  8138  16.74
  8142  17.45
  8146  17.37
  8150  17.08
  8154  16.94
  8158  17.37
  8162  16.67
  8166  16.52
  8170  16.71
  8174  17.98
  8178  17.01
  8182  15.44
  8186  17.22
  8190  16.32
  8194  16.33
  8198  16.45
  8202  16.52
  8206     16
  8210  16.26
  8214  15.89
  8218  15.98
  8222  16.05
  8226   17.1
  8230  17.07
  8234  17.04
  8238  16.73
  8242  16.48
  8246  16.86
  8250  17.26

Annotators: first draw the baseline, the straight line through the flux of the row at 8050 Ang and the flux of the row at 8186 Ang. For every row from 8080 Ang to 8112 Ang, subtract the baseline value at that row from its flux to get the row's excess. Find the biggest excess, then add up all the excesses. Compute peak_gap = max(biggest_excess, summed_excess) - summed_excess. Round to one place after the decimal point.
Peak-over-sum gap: 3.1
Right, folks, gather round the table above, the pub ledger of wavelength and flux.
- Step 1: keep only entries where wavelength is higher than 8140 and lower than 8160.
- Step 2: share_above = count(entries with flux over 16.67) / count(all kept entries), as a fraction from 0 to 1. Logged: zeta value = 1.0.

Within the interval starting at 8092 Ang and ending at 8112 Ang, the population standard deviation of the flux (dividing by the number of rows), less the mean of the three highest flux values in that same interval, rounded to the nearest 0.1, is -16.4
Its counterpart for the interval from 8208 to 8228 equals -16.0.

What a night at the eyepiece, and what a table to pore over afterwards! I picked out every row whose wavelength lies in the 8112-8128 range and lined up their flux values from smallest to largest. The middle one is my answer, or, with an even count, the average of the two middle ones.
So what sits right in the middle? 17.0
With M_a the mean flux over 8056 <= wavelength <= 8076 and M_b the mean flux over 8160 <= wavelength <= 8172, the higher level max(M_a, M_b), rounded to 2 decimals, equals 16.63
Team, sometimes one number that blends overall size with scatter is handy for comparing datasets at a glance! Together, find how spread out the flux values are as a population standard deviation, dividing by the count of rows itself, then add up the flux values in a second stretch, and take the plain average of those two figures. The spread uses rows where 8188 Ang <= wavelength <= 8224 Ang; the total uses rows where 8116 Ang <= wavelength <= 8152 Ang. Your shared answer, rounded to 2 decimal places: 76.86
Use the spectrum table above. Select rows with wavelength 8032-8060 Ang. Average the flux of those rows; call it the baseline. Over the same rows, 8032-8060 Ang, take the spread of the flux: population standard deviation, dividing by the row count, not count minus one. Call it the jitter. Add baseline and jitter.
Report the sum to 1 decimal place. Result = 17.1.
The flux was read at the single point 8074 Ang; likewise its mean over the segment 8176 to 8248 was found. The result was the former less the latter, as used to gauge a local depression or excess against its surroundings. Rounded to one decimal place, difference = 0.1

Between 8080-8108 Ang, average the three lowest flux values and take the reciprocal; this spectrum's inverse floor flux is 0.0613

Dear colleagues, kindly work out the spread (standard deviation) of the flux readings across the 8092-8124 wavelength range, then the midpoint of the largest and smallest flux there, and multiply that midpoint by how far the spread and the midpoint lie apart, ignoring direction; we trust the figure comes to 266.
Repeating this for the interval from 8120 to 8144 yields 288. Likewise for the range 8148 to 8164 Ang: 285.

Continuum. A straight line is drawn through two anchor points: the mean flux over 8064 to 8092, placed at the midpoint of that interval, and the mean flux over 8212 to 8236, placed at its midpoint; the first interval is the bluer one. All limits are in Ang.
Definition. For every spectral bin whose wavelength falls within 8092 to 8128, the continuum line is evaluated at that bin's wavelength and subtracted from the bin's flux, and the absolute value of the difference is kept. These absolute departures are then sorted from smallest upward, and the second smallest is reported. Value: 0.155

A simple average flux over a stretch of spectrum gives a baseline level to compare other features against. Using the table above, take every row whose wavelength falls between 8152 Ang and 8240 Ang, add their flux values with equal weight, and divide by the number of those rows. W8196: 16.6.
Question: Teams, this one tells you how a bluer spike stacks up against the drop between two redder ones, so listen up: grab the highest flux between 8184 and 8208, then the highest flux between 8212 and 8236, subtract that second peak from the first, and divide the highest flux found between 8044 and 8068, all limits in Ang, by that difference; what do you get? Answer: 141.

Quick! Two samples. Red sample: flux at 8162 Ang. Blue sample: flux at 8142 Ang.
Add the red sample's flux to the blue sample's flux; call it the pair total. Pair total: 34.1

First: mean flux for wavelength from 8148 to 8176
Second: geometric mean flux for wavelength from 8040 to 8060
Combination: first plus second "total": 33.9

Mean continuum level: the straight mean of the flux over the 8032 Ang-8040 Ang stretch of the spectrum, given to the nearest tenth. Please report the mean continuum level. 17.1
